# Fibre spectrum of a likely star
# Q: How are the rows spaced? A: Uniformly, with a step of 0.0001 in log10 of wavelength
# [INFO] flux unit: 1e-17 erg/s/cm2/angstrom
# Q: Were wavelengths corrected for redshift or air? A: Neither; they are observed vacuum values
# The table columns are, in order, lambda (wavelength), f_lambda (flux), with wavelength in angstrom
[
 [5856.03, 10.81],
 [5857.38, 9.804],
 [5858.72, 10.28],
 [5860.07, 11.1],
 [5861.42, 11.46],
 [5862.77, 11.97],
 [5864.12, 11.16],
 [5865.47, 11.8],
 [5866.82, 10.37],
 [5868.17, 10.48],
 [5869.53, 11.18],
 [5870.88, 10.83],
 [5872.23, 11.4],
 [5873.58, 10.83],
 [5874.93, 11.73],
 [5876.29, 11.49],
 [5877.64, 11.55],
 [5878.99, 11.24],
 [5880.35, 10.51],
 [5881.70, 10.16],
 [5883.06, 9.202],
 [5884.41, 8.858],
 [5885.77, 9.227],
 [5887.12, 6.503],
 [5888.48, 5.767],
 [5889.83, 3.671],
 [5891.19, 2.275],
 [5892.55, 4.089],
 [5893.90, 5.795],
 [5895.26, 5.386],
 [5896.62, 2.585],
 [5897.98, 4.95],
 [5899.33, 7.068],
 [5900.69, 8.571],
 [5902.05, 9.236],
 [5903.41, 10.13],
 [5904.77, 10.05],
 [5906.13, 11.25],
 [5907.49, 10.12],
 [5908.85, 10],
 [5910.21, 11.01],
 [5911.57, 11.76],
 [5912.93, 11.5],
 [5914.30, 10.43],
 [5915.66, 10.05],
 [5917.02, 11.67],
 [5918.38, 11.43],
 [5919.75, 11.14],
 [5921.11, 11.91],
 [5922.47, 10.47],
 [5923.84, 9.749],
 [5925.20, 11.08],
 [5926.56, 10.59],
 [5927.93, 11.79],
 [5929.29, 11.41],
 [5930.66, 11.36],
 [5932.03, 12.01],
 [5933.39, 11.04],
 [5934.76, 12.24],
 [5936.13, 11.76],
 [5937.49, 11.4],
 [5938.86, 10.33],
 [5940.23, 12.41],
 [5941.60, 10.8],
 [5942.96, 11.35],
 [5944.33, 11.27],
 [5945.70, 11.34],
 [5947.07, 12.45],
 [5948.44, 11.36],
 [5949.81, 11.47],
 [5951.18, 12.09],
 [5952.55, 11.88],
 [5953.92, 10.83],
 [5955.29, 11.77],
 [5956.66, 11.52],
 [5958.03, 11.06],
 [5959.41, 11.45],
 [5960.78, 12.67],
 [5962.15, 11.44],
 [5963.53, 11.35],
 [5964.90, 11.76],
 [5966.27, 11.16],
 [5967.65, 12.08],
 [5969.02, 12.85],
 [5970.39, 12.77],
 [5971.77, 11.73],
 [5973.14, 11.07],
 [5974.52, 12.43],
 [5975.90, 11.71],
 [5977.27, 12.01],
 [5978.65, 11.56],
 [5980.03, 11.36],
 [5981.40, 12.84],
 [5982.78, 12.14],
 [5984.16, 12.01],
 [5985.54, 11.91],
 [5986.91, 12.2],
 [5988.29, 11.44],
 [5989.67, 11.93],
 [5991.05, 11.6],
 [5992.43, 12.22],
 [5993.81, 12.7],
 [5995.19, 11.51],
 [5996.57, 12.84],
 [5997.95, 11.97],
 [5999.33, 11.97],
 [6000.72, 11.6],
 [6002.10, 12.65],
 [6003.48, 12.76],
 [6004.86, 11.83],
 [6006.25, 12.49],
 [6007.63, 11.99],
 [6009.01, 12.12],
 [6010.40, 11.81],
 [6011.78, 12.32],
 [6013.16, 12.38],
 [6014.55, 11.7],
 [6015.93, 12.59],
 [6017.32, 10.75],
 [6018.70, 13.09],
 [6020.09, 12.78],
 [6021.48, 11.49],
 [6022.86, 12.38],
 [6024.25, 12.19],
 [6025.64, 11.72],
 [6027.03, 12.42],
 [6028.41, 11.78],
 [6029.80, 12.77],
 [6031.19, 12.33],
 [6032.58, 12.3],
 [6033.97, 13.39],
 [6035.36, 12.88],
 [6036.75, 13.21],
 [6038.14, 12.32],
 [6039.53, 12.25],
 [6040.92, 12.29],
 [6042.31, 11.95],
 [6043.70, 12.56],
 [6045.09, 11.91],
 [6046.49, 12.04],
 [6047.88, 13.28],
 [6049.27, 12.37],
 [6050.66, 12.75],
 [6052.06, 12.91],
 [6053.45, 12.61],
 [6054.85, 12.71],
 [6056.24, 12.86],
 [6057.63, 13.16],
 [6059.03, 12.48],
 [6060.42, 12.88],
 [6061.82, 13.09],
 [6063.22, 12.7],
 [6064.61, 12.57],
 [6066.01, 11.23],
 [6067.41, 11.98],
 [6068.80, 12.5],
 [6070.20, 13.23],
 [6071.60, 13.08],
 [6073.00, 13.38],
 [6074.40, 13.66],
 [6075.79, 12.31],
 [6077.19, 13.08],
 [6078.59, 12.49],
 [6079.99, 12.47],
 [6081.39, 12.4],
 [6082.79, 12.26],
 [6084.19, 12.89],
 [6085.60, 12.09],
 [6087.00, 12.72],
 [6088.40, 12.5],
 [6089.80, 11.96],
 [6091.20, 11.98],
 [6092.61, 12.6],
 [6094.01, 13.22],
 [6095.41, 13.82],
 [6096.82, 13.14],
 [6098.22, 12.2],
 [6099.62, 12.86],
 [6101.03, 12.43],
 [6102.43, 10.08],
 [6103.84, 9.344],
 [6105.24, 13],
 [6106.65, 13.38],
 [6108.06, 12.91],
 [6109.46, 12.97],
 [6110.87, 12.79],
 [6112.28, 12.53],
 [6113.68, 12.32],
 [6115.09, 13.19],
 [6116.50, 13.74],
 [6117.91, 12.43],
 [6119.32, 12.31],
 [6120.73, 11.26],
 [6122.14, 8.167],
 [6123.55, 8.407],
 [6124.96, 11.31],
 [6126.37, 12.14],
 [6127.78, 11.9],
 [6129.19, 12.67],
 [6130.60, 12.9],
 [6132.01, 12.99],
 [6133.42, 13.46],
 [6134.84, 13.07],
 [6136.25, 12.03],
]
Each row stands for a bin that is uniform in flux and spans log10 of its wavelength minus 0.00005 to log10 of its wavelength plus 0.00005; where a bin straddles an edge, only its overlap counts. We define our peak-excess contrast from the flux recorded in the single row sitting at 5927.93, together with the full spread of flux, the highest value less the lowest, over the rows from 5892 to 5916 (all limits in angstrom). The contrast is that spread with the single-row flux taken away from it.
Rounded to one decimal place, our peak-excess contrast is -2.6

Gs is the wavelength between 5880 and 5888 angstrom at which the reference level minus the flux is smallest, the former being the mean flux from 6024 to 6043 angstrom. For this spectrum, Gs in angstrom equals 5880.35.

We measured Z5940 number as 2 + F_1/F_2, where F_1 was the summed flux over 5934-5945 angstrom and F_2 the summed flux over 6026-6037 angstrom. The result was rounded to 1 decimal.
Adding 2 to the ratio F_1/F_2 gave 2.9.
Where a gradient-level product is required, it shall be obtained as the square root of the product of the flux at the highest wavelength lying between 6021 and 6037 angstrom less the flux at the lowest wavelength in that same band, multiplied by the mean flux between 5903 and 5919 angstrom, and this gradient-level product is 4.3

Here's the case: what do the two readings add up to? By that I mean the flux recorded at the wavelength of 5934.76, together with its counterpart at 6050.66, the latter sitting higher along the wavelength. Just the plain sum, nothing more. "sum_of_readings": 25.0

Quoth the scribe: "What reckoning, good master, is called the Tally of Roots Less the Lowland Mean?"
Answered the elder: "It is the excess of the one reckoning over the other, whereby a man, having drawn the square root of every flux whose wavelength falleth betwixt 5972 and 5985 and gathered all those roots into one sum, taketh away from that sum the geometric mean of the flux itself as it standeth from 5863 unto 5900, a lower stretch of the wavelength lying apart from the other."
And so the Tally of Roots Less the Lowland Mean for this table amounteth 23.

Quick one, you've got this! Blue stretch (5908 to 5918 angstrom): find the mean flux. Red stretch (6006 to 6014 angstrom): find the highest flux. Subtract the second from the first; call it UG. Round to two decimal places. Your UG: -1.57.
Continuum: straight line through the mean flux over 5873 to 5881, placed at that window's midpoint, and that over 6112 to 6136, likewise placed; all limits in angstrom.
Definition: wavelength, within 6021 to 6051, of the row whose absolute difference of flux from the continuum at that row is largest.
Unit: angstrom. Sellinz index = 6033.97 angstrom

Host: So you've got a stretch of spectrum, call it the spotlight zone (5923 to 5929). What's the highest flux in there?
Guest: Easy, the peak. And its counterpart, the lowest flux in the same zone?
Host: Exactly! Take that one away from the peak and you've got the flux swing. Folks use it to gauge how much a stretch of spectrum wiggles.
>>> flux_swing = 2.0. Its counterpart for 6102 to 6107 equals 4.0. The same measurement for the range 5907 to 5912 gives 1.8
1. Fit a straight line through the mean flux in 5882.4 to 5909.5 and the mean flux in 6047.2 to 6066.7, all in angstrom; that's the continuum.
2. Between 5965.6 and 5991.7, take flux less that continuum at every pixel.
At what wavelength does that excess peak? 5969.02 angstrom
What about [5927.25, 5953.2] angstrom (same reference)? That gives 5934.76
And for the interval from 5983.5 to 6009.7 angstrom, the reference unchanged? 5996.57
